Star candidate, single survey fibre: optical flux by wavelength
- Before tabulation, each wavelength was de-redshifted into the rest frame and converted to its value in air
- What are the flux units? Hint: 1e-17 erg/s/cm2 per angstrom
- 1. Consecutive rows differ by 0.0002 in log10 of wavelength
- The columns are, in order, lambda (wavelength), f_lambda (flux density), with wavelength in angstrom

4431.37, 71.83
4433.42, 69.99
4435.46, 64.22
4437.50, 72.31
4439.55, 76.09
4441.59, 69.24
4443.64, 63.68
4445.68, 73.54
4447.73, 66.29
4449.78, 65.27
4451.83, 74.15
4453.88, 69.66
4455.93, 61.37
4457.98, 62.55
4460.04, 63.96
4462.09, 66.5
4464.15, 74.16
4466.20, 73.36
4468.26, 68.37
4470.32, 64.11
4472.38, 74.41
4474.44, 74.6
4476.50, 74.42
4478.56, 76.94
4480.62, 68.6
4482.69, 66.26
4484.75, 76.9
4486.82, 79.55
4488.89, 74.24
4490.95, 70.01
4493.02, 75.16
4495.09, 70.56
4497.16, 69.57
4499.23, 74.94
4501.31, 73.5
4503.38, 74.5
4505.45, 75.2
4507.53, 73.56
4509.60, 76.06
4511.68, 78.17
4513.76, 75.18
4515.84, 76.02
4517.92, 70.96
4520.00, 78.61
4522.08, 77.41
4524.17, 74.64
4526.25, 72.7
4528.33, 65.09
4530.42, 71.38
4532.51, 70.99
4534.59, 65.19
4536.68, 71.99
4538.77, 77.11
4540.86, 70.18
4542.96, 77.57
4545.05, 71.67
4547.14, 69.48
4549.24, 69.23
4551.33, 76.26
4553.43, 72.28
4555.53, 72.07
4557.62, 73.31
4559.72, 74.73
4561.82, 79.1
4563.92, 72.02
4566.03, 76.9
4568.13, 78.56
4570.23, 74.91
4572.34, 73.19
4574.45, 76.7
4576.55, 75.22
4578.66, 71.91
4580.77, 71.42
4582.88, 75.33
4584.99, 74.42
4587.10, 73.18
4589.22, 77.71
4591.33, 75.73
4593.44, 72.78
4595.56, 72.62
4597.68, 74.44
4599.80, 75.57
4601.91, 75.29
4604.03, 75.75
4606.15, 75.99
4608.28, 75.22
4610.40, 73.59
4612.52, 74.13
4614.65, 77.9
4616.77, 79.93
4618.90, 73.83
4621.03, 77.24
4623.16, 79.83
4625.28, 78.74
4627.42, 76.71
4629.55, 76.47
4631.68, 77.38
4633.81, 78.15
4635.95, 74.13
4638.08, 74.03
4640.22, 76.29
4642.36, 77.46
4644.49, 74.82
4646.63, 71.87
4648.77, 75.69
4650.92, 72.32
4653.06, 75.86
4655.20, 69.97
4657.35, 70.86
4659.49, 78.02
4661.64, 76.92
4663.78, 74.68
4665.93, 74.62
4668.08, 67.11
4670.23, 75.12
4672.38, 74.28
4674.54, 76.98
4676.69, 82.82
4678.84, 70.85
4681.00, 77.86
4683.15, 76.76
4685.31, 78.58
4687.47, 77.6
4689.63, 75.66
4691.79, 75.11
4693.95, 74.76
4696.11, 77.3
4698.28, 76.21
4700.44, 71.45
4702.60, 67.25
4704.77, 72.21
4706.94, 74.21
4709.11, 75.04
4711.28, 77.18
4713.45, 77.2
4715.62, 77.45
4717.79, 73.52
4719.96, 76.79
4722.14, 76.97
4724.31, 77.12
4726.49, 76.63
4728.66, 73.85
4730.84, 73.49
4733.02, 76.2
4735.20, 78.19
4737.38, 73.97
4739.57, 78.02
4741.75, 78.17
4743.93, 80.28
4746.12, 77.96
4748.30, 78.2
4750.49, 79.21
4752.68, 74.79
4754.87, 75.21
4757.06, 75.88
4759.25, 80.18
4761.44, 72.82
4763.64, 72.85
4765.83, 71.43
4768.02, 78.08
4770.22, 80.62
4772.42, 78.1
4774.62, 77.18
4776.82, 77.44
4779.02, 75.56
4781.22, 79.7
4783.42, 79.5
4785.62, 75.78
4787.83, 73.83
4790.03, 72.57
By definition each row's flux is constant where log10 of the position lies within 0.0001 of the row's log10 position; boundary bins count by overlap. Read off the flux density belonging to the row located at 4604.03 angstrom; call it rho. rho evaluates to 75.75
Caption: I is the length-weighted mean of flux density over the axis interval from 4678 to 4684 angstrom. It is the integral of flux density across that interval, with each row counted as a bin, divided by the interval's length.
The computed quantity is 75.3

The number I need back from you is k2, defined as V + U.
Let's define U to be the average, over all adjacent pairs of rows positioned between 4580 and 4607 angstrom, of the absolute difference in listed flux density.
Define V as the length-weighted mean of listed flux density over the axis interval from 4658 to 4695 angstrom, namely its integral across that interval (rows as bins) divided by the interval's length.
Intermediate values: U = 1.6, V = 75.7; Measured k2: 77.3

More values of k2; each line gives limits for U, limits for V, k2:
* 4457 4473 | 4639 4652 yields 79.3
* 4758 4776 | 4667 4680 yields 77.6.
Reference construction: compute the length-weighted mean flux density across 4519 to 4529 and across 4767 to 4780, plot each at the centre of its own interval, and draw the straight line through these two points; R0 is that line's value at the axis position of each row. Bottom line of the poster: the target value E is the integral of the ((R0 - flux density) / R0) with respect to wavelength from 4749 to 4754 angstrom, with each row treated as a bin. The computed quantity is 0.03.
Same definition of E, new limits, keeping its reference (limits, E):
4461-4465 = 0.17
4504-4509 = -0.05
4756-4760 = -0.02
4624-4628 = -0.13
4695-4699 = -0.01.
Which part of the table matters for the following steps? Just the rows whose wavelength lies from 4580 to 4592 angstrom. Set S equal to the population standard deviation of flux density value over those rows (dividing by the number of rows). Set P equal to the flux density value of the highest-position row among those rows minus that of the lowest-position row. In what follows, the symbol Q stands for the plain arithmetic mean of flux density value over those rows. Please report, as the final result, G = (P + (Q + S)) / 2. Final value 40.5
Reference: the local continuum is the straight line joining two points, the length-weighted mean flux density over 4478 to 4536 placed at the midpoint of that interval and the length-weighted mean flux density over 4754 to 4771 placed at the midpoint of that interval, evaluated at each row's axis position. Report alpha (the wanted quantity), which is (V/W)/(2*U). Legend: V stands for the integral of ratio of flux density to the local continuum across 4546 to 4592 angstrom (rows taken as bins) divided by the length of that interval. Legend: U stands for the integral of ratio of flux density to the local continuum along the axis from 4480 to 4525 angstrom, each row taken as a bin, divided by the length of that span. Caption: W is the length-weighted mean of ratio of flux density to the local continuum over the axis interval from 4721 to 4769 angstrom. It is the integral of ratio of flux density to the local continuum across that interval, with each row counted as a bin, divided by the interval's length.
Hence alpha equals 0.492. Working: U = 1.01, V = 1.005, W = 1.01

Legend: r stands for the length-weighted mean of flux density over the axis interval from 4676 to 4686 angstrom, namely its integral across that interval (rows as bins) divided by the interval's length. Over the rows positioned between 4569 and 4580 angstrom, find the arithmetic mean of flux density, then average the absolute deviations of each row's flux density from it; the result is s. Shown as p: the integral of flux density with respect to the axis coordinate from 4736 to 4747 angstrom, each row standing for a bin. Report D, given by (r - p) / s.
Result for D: -529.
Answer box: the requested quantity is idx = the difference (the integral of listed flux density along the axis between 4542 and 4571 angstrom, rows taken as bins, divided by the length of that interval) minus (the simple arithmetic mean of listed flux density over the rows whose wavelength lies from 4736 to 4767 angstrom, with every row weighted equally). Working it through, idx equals -2.2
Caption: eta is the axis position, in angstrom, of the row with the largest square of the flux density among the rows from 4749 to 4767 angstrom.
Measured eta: 4759.25 angstrom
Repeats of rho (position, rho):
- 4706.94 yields 74.21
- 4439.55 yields 76.09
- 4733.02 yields 76.2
